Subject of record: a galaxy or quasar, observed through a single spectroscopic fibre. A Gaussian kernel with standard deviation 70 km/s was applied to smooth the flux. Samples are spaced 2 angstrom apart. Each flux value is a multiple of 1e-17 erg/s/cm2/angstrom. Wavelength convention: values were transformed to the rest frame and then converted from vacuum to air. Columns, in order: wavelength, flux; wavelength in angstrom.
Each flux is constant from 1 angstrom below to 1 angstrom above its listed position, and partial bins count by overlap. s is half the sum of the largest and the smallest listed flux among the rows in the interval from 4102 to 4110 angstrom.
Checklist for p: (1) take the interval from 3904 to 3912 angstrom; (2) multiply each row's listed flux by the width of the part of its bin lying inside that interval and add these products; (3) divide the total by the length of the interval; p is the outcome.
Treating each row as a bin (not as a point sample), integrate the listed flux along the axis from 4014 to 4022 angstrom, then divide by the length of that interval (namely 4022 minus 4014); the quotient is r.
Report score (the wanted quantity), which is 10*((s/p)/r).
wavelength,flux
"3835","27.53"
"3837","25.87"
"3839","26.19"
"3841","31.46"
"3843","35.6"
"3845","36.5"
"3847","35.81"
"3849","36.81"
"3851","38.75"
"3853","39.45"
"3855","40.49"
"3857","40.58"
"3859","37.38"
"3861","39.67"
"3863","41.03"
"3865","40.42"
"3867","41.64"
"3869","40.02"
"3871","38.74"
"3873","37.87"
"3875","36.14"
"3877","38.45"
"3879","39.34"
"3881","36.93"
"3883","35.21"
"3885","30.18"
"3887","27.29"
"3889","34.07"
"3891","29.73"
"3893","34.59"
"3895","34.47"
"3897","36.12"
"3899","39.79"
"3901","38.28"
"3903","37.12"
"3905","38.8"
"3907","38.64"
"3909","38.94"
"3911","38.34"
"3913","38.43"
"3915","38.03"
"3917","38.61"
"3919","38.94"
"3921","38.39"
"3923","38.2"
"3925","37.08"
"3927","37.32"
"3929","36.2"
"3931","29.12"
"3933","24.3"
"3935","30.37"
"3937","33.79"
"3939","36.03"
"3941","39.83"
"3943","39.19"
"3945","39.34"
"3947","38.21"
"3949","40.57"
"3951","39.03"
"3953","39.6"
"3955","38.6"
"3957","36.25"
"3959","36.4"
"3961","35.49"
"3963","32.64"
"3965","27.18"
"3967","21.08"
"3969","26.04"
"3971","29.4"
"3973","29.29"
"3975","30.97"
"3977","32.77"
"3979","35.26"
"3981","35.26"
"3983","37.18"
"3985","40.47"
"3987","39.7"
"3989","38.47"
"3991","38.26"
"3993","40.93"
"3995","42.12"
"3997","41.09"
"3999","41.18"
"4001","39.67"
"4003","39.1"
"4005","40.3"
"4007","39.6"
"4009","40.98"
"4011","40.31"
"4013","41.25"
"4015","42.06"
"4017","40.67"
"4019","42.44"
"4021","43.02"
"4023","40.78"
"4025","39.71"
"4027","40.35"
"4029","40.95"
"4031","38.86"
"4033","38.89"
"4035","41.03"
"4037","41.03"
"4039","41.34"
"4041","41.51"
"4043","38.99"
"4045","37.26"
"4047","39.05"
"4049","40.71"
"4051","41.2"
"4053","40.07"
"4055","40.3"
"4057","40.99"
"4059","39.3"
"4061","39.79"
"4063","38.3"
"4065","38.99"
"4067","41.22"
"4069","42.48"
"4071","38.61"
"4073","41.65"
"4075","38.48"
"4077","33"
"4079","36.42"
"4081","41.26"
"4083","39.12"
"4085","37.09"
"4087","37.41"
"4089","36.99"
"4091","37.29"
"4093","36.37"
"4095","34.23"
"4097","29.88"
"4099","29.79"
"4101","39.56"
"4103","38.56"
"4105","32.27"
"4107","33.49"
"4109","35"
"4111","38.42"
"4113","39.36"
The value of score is 0.22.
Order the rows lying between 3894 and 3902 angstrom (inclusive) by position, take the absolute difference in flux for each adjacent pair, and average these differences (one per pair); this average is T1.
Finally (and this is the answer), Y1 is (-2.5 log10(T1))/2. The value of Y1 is -0.4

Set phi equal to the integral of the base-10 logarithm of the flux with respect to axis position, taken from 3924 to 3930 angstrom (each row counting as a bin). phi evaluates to 9.4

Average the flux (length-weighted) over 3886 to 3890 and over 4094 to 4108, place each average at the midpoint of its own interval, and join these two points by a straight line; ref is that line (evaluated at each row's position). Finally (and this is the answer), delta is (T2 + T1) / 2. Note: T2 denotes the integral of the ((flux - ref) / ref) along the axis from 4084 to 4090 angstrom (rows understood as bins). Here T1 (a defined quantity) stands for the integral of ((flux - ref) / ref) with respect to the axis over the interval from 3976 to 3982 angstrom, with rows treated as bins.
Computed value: 0.52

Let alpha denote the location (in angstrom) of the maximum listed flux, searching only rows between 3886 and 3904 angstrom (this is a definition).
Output 3899 angstrom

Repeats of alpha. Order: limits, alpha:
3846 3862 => 3857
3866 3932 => 3867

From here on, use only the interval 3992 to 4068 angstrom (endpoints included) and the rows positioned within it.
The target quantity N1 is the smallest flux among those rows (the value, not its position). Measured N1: 37.26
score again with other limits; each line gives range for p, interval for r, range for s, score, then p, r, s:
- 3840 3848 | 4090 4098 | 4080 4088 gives 0.33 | 34.8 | 34.4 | 39.2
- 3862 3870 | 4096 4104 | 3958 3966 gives 0.23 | 40.8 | 34.4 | 31.8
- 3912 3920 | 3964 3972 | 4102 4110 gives 0.35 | 38.5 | 25.9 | 35.4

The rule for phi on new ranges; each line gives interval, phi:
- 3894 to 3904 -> 15.7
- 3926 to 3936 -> 14.9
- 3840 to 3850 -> 15.5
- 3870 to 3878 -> 12.6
